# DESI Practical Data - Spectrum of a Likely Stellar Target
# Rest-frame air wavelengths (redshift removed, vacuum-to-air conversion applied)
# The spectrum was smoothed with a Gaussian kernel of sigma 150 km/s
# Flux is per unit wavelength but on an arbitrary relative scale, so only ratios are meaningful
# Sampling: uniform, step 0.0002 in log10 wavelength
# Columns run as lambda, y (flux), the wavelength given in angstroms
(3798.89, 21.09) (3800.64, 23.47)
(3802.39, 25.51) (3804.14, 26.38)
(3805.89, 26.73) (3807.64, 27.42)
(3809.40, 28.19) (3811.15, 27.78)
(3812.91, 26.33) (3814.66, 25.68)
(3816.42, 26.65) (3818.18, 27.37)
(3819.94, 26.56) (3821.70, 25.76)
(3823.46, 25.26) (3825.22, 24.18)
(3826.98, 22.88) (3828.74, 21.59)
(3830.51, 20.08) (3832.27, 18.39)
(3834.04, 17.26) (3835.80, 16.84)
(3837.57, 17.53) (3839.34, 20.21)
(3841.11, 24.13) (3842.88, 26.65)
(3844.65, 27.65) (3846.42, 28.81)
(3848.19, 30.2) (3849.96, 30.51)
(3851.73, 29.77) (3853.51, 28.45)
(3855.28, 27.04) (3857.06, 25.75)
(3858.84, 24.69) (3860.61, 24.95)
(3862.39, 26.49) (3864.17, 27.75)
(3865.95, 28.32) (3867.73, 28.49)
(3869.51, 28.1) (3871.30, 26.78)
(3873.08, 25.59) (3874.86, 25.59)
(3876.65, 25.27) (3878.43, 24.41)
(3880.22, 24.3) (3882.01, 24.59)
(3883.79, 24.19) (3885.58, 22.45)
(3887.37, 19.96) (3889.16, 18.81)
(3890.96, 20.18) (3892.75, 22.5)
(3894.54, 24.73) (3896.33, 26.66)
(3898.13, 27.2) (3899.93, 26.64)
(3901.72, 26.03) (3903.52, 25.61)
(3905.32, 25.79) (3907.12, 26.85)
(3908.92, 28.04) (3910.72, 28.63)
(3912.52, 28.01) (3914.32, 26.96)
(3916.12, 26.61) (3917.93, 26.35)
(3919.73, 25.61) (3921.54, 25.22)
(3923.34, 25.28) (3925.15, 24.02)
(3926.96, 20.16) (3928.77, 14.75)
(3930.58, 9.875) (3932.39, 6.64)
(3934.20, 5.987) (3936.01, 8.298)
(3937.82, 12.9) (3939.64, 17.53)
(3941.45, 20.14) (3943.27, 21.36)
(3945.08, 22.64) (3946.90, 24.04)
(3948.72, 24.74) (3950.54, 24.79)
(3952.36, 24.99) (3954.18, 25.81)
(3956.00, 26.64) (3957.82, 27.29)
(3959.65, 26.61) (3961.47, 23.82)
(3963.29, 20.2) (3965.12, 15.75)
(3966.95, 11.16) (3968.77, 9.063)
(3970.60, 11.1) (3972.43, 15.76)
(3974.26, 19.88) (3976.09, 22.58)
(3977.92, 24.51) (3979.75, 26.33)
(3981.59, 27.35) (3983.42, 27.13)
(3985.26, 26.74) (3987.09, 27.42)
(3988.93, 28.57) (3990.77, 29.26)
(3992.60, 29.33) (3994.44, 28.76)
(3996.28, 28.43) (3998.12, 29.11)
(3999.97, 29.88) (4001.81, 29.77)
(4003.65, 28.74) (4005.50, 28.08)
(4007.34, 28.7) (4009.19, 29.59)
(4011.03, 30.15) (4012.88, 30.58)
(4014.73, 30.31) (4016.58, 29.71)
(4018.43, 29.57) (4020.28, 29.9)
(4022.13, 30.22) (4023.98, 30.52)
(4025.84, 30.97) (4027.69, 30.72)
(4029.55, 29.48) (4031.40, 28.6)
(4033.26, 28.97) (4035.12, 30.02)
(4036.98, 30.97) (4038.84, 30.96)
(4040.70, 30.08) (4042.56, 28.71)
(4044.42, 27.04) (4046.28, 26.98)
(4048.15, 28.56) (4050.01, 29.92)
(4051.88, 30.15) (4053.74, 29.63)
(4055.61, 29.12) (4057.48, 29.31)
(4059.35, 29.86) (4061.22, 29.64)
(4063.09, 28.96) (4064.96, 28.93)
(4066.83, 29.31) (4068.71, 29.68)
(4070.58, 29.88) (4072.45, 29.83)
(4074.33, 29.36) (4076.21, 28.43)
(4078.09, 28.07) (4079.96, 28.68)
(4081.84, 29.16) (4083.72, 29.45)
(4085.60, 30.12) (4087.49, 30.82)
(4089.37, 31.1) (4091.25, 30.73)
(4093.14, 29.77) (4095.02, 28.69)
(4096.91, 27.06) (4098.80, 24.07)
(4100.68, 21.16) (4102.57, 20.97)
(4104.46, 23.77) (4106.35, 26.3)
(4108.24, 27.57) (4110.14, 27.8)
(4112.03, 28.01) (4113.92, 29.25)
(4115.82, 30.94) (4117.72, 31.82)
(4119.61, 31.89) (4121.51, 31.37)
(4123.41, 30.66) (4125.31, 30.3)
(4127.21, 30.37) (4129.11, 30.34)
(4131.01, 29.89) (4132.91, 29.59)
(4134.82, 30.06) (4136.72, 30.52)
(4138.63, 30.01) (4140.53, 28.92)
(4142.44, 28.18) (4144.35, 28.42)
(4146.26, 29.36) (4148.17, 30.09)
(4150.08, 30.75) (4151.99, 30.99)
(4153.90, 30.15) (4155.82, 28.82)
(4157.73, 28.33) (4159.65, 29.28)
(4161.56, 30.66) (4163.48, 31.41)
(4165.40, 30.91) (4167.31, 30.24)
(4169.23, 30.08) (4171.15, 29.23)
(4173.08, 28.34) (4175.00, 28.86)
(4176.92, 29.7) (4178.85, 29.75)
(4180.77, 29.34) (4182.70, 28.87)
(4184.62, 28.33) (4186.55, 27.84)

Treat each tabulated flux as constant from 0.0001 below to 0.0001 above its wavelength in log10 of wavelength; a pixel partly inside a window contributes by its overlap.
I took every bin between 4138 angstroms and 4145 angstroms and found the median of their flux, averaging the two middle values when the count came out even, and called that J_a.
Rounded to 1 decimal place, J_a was 28.7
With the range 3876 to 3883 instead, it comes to 24.5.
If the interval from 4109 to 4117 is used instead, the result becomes 28.6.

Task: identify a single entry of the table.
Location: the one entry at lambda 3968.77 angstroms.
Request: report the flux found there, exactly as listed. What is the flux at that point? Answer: 9.063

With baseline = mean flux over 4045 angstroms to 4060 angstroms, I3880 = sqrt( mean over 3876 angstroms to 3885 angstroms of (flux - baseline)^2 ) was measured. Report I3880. 4.7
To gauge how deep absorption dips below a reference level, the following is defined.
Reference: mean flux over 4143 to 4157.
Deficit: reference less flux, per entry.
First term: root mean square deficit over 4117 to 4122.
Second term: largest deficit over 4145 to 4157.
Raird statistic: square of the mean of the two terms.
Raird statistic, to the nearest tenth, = 2.1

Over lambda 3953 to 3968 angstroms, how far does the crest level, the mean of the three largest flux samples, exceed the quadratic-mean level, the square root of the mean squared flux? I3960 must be 4.0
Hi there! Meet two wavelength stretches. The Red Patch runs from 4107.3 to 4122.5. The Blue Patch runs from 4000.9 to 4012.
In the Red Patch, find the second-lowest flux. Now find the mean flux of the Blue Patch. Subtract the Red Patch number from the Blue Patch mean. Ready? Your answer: 1.4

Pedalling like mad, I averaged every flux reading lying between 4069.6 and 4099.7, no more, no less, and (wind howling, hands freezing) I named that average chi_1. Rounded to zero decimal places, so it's 29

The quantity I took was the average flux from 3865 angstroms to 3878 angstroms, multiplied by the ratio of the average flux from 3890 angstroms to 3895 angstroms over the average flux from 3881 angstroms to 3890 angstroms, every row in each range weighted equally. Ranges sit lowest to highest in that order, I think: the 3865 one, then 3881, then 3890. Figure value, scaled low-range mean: 27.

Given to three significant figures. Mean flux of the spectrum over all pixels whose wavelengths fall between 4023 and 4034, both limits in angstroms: 29.9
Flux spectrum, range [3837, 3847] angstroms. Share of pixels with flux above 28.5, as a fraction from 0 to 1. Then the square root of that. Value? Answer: 0.4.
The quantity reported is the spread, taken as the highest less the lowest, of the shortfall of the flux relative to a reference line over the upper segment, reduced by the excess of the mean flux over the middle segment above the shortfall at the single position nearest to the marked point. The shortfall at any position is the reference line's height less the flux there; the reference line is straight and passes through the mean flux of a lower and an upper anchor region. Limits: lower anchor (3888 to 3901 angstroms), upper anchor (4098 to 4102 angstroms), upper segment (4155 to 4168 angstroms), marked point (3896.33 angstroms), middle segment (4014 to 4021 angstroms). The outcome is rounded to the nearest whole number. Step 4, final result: -30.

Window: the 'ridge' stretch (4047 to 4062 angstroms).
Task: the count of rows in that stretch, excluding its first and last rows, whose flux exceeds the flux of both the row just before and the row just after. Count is 2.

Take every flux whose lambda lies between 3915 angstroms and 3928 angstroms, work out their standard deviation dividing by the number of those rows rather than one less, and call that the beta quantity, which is 2.0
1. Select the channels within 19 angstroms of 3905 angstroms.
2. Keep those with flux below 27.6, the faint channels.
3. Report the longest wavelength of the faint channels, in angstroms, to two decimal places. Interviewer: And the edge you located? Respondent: 3923.34 angstroms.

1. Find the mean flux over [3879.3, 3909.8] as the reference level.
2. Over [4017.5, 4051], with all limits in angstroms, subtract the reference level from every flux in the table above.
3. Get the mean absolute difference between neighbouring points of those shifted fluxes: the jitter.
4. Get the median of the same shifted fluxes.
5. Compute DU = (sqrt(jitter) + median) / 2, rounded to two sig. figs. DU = 3.2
